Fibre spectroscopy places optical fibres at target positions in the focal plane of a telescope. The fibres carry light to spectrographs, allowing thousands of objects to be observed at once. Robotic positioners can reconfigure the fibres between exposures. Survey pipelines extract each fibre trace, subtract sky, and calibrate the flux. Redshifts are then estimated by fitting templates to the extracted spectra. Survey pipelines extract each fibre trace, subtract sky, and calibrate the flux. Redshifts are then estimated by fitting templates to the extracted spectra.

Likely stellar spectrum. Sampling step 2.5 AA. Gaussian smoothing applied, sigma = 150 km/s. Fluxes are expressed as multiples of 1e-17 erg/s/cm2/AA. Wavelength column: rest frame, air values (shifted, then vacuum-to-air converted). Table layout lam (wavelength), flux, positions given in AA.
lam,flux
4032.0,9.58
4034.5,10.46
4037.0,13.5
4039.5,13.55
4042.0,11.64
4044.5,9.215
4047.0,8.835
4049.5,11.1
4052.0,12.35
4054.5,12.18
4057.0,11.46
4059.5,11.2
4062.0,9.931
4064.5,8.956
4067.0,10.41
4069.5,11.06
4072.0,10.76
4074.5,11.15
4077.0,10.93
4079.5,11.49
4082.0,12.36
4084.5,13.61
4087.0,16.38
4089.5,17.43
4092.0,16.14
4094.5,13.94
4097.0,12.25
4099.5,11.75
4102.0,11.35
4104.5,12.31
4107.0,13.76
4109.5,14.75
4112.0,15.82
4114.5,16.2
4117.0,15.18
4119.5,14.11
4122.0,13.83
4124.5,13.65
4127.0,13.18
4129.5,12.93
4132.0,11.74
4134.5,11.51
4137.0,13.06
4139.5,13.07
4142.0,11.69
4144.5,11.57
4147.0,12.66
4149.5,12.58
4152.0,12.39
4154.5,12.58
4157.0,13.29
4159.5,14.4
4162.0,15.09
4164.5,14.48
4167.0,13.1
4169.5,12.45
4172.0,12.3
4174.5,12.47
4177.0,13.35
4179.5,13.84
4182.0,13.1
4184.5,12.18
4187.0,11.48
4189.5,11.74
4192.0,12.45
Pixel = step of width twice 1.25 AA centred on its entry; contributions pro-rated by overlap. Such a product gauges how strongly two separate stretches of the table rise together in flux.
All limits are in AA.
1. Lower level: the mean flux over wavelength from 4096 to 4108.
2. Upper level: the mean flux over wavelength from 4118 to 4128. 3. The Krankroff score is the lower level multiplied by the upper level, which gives 168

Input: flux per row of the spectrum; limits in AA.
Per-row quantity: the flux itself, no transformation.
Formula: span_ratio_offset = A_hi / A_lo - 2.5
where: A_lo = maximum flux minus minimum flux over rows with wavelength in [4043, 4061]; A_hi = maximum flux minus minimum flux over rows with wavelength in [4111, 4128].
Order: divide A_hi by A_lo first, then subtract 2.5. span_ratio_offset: -1.6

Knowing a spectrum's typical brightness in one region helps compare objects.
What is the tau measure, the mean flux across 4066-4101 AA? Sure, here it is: 12.8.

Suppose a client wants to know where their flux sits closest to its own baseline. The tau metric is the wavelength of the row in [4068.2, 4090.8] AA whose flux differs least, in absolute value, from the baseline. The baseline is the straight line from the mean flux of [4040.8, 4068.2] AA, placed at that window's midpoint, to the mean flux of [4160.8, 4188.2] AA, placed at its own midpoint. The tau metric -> 4074.5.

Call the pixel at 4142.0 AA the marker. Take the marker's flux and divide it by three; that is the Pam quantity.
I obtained 3.90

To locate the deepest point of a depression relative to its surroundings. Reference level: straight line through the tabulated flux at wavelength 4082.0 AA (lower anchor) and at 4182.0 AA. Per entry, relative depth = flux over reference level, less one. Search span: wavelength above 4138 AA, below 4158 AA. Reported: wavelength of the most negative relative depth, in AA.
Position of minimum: 4144.5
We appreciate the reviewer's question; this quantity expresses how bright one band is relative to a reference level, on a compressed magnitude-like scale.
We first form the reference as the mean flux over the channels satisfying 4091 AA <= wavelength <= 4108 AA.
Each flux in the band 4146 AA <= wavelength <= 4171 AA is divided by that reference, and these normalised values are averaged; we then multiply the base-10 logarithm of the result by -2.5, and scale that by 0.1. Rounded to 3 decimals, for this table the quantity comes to -0.002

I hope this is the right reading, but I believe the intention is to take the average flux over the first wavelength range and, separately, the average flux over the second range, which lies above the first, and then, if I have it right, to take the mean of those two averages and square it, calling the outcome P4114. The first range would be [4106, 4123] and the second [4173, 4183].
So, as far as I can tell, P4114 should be 196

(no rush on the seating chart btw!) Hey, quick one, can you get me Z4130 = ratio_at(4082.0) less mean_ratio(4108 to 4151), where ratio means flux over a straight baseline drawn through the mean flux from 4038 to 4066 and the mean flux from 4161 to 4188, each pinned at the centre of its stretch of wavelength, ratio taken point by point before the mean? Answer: -0.013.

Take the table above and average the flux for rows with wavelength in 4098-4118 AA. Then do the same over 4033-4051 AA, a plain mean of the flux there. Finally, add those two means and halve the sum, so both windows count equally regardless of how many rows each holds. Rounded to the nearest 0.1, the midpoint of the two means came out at 12.5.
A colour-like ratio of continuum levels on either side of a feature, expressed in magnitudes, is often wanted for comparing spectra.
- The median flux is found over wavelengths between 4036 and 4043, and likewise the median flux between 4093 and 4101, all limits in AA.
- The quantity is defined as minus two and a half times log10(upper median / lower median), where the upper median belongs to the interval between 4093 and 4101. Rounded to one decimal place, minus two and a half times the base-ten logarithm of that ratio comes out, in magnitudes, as 0.1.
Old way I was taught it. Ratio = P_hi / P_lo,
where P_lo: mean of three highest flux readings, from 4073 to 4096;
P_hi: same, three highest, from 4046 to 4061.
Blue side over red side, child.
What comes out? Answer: 0.72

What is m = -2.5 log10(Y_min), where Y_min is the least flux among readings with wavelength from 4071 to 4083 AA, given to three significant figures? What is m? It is -2.58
